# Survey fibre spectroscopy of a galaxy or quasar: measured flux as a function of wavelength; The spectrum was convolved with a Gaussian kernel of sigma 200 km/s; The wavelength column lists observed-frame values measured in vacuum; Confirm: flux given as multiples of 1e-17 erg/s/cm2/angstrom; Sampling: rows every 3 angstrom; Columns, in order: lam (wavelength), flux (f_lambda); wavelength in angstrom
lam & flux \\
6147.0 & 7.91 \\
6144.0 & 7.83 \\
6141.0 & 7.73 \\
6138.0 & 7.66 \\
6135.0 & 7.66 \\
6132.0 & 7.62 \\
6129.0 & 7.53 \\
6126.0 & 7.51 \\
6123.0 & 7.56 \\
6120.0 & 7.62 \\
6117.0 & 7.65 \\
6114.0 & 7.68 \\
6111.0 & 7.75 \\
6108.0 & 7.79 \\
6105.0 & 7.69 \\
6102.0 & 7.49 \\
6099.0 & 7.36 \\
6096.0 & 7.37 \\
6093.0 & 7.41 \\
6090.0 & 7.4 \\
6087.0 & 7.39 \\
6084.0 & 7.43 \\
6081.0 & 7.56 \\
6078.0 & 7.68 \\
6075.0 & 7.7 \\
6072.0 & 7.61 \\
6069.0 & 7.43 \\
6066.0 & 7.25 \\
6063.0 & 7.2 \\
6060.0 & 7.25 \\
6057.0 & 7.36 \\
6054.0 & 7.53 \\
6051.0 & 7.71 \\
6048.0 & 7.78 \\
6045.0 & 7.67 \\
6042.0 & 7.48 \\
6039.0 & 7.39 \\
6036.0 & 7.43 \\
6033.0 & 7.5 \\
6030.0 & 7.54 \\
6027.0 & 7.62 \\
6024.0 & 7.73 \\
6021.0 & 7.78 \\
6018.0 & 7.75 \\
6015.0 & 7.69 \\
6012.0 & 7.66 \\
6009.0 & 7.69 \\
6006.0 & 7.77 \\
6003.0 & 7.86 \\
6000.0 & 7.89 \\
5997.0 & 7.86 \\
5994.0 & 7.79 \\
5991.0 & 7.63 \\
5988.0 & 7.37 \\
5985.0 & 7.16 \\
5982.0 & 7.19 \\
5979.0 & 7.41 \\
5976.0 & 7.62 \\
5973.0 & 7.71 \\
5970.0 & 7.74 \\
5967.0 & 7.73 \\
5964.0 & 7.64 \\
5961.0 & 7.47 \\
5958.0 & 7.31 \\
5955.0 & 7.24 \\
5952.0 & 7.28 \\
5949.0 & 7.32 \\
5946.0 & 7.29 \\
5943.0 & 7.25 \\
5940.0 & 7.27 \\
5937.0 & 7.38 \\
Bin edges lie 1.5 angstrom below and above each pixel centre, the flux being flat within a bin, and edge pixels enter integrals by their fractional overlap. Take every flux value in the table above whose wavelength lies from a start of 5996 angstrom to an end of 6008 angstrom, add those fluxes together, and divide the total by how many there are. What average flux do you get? 7.8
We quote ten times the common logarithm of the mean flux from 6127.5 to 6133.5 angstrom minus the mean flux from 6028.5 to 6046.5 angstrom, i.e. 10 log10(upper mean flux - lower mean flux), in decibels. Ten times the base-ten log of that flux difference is -11.3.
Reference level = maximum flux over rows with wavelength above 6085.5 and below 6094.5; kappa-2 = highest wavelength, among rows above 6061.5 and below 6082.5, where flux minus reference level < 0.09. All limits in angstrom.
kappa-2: 6069.0 angstrom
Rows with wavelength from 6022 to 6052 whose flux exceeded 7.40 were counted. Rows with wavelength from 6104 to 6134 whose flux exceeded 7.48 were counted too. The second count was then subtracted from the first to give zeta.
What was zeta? -1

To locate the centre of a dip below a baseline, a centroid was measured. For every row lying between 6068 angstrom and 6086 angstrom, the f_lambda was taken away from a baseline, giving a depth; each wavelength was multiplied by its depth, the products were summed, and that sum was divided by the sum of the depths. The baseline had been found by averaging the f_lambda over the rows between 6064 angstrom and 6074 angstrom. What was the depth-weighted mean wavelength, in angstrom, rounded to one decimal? 6076.2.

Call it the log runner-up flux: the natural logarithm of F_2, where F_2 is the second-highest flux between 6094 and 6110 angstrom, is 2.04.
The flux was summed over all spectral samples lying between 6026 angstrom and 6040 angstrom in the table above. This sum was 37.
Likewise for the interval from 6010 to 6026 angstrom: 39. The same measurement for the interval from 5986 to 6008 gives 54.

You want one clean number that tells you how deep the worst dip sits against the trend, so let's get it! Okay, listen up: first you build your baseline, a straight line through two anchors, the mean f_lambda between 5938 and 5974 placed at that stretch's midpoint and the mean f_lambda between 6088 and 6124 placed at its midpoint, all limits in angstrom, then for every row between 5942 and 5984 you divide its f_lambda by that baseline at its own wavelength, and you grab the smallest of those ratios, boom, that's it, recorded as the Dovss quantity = 0.96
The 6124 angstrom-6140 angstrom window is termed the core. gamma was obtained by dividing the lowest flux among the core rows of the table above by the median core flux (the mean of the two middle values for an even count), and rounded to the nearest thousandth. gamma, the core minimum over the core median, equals 0.986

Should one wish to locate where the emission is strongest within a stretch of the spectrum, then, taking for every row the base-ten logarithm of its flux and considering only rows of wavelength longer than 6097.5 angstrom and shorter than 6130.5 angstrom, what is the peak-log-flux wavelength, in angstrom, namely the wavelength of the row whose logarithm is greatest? 6108.0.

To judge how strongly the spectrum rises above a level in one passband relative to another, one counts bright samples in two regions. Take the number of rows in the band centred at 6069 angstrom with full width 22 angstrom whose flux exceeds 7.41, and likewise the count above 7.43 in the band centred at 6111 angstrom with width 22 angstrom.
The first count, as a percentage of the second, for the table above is 57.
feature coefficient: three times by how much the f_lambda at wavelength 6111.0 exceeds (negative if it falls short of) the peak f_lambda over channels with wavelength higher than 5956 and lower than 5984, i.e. 0.0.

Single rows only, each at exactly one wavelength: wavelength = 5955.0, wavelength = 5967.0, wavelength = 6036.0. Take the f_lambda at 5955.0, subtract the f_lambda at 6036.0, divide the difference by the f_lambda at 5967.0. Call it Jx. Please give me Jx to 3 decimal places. -0.025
